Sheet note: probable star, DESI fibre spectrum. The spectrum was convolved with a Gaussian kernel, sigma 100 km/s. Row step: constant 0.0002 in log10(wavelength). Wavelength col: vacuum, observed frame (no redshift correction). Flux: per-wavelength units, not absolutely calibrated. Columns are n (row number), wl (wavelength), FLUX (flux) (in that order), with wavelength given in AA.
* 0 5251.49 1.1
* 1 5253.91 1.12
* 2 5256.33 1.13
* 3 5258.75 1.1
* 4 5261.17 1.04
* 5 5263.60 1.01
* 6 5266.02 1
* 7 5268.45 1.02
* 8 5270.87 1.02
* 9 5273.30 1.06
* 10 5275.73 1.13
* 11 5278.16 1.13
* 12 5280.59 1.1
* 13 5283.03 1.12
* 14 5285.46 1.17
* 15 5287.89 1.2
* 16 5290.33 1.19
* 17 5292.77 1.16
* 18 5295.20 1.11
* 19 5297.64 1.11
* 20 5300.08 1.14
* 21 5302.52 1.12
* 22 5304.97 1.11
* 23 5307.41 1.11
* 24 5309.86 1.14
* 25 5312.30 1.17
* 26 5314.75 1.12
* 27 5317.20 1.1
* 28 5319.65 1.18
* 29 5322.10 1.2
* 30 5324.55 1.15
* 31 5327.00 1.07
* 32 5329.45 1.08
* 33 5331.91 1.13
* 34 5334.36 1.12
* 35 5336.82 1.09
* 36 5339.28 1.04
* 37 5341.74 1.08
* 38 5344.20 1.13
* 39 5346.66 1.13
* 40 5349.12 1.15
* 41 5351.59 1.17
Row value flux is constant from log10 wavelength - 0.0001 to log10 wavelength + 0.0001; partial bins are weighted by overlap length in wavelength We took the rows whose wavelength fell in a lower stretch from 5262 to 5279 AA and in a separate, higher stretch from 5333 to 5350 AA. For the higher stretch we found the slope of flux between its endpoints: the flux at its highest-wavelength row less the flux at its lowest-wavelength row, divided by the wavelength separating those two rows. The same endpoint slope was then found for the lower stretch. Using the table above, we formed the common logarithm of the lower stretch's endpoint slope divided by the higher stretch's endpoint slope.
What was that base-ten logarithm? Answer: 0.61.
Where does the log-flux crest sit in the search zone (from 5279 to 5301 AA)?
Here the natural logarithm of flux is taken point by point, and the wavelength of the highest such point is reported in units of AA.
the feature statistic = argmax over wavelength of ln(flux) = 5287.89 AA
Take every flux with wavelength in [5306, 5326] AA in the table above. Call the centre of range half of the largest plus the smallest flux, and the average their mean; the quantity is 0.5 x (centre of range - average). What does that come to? 0.002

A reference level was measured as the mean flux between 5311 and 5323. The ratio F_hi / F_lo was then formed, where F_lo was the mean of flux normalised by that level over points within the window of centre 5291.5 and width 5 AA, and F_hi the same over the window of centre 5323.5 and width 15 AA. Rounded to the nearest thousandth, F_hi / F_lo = 0.962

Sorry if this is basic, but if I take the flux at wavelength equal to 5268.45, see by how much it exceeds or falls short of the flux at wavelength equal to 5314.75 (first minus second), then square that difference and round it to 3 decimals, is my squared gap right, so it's 0.010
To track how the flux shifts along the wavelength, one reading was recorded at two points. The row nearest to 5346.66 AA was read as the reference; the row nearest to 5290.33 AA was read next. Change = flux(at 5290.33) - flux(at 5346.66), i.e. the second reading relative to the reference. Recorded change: 0.06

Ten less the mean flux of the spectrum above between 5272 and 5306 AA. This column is 8.868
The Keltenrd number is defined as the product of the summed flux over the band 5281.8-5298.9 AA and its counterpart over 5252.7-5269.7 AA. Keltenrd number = 60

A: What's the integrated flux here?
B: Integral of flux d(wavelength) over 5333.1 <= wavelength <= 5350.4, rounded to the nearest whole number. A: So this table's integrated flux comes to 19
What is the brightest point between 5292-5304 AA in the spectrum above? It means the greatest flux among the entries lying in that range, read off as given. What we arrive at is 1.16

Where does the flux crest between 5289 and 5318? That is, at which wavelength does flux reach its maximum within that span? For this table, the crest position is 5290.33 AA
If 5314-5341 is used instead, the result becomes 5322.10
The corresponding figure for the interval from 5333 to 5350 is 5349.12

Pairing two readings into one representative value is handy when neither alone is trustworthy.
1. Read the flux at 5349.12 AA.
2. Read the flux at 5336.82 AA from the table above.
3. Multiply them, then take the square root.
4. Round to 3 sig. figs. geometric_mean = 1.12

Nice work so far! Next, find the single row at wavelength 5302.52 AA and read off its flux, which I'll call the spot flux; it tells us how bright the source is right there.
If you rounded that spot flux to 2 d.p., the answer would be 1.12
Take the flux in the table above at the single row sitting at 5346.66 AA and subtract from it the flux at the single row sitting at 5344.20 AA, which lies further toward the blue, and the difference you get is 0.00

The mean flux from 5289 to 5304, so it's 1.138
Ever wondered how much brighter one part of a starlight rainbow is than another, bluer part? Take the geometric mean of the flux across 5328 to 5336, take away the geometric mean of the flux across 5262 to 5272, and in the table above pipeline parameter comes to 0.097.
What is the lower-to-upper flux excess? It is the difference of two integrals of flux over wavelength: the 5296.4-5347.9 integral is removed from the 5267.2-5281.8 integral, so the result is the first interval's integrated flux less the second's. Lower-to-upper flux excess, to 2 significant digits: -42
